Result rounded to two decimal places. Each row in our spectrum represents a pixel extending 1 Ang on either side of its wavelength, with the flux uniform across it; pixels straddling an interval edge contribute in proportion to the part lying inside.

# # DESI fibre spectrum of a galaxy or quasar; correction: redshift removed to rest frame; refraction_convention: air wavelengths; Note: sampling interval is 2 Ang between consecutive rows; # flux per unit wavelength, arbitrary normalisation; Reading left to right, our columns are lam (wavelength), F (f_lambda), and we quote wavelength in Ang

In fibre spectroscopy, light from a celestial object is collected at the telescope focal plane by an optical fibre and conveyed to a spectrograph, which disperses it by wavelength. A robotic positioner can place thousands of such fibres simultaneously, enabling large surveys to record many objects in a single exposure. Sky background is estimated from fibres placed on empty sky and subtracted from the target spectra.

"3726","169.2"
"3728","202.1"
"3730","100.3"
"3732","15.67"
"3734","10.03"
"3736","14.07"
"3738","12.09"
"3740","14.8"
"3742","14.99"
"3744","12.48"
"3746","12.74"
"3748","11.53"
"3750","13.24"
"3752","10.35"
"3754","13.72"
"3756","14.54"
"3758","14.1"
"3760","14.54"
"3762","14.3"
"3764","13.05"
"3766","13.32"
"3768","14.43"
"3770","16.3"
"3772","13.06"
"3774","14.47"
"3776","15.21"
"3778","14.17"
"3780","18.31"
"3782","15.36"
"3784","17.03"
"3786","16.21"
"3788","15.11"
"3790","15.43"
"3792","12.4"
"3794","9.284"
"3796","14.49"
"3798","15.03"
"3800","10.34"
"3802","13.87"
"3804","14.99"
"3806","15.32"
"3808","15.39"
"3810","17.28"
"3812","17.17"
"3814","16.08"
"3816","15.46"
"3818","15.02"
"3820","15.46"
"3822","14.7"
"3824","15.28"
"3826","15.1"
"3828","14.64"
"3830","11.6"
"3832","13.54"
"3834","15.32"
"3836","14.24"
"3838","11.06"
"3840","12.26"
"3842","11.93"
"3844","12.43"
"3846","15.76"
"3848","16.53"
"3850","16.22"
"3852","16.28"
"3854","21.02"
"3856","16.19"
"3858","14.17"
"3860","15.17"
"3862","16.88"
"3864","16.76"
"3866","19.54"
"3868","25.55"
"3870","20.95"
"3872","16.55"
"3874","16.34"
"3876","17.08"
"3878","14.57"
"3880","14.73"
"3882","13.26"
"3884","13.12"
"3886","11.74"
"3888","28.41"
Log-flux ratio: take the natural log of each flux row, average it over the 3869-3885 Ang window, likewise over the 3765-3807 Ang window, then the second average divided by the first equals 0.97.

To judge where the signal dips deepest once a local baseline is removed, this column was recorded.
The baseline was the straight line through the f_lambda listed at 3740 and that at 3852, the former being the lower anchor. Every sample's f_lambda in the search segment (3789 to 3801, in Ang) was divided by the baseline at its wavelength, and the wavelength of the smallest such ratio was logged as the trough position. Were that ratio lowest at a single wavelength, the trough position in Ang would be 3794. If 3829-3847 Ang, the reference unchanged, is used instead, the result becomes 3838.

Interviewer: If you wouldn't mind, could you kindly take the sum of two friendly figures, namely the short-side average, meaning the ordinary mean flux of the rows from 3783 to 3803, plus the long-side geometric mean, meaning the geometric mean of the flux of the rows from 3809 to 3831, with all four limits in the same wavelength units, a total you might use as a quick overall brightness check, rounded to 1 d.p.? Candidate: 29.1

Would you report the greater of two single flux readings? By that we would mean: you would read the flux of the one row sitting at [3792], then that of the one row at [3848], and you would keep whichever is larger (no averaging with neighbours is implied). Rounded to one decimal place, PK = 16.5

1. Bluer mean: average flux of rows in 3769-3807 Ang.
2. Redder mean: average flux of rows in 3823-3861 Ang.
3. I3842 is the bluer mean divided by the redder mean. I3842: 0.99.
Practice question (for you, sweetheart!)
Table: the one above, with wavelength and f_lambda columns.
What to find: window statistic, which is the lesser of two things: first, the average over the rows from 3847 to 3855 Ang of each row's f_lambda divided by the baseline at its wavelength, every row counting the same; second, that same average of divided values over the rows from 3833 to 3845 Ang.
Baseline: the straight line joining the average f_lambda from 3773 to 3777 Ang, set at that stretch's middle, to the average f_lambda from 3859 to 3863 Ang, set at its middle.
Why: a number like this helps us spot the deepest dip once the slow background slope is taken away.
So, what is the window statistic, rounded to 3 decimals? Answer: 0.819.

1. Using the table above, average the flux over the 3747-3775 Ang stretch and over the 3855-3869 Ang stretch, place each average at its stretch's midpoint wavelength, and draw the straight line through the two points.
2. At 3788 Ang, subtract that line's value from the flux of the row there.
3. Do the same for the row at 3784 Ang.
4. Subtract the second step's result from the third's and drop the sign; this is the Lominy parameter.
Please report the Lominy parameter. 2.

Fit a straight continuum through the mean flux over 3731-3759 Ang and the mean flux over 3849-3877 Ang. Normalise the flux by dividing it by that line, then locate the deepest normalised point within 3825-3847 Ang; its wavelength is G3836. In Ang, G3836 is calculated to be 3838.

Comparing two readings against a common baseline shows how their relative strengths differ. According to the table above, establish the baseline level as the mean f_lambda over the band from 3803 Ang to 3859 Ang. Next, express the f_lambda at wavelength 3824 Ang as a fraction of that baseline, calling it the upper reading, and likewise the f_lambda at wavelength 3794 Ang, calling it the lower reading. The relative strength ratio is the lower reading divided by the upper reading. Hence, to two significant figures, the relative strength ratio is 0.61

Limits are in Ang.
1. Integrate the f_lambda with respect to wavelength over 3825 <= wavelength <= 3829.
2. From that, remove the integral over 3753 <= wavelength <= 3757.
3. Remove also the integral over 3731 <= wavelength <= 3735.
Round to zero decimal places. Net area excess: -48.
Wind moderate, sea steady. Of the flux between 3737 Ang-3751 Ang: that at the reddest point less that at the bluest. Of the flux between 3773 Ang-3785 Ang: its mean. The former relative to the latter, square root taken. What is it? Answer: 0.27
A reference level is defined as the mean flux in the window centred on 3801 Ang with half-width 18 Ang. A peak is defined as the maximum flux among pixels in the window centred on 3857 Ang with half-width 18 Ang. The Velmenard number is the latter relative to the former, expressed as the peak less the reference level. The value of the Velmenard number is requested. 10.8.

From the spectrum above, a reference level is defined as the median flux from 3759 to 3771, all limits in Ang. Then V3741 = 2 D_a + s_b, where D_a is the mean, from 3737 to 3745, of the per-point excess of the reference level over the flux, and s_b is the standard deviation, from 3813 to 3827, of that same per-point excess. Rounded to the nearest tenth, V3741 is 2.0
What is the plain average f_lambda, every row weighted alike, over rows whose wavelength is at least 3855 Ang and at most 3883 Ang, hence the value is 17.0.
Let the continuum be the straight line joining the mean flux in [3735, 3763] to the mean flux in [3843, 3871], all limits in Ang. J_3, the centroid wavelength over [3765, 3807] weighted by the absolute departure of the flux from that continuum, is 3788.1 Ang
